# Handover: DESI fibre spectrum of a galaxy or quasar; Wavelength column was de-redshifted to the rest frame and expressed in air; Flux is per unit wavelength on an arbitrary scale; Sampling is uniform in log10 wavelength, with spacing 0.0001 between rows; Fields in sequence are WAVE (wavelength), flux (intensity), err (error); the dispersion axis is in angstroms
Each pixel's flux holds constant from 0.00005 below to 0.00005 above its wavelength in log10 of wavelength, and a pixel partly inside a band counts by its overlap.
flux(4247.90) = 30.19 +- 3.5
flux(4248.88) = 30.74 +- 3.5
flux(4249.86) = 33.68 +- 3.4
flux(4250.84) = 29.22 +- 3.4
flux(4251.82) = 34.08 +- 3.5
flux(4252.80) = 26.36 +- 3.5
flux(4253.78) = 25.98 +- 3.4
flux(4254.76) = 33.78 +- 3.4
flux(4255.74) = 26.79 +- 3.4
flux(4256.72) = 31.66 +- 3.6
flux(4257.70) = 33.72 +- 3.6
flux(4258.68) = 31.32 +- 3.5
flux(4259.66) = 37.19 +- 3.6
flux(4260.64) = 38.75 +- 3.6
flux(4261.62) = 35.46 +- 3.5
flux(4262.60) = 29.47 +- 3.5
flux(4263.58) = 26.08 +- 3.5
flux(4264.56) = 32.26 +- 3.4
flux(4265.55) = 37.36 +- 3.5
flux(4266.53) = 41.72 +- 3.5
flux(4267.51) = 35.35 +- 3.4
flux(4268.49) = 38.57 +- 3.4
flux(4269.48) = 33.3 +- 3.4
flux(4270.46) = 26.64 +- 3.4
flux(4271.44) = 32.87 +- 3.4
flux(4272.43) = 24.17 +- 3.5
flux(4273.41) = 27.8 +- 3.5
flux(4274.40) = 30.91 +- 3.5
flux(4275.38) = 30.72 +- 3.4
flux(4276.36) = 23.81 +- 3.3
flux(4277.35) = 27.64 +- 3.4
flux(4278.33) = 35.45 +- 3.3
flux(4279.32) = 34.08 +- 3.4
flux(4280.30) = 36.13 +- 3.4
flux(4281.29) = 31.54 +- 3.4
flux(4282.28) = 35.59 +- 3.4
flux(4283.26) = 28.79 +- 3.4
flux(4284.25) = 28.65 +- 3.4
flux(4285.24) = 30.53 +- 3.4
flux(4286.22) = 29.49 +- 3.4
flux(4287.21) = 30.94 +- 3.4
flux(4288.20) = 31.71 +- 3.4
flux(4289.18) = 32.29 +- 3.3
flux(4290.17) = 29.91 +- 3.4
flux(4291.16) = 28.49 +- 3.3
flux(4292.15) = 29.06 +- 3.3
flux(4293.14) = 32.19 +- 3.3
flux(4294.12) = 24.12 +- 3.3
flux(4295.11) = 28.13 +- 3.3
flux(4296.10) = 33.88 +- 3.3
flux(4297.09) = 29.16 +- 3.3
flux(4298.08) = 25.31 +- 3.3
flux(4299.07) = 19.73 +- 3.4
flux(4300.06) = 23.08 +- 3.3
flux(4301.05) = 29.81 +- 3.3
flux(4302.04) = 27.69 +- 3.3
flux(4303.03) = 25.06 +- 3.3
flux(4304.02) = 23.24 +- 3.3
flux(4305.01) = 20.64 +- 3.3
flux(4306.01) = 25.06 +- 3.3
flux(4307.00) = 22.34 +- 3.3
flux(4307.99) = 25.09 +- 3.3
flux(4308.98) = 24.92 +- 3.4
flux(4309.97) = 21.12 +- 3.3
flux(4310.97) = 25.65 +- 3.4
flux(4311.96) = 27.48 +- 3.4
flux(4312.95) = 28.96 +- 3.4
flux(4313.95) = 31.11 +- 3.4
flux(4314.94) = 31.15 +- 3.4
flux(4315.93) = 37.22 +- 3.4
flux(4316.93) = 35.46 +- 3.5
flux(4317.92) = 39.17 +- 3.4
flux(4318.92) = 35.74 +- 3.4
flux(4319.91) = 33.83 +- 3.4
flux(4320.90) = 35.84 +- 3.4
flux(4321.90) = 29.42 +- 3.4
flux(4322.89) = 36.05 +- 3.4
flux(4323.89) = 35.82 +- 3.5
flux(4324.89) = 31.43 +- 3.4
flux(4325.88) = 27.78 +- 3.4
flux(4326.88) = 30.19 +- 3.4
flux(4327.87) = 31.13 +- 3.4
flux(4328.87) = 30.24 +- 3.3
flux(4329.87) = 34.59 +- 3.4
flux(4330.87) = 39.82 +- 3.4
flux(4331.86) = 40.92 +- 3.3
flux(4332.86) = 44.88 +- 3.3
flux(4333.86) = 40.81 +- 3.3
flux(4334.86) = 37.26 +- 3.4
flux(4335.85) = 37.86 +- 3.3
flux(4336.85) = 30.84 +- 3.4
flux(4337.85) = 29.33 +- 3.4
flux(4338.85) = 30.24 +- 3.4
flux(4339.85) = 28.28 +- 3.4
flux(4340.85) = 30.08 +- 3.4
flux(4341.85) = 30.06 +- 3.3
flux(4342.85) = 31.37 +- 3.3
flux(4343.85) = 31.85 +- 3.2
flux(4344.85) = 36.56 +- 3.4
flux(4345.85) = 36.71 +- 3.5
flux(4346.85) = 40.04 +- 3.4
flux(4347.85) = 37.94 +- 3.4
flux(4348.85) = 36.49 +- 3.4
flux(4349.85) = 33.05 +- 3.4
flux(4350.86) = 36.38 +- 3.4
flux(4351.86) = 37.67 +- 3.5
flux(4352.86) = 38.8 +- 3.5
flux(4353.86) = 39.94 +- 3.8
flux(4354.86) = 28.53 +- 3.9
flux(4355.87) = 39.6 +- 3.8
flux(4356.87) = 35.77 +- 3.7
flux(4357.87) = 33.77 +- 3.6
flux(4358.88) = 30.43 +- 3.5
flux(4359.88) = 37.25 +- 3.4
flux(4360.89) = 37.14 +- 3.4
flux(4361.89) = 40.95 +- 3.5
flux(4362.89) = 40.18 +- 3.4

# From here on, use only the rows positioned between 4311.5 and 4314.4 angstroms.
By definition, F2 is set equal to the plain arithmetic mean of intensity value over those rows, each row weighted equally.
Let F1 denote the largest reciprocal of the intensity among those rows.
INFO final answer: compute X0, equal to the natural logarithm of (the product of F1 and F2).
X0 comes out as 0.06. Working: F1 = 0.036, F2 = 29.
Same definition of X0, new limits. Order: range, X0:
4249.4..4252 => 0.10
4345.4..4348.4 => 0.04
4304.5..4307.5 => 0.09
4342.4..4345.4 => 0.06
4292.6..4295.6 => 0.15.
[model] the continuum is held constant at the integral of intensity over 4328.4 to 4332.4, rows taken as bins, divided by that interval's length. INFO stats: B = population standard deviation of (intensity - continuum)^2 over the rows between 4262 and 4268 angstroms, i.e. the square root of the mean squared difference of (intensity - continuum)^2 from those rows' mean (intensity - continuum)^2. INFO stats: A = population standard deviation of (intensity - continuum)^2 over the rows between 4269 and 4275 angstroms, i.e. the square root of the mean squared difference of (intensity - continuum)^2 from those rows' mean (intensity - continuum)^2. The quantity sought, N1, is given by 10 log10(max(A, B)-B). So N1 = 11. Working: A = 51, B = 37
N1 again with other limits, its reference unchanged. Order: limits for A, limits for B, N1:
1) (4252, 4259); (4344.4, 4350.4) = 16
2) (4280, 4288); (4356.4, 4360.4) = 9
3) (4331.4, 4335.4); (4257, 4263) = 9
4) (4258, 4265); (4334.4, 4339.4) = 12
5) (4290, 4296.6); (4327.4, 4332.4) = 15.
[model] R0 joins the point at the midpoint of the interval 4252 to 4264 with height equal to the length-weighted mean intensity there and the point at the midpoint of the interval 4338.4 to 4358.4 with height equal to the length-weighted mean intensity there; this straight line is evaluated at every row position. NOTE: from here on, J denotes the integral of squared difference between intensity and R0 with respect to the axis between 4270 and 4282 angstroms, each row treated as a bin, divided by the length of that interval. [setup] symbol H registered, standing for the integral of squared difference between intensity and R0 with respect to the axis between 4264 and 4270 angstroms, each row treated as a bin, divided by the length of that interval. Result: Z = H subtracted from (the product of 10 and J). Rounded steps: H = 32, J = 19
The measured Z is 159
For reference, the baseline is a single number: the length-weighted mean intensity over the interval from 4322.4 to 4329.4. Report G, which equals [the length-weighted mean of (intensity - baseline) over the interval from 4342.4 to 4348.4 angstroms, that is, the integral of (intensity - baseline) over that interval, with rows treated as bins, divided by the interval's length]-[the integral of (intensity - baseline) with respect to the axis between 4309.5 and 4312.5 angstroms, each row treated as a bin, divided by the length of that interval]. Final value 11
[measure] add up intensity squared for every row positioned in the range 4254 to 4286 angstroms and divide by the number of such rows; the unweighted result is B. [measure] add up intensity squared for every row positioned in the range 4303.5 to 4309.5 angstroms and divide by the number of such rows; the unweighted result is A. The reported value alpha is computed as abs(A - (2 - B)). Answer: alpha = 1606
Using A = 557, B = 1051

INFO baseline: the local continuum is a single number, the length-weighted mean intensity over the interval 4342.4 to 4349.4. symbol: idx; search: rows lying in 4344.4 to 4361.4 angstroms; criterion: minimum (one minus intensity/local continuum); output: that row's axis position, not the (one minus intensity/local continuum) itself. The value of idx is 4346.85 angstroms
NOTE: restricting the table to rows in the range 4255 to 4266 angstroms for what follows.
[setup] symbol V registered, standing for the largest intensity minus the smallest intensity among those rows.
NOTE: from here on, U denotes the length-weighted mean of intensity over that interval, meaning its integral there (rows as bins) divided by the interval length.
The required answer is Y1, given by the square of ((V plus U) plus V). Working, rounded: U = 32.7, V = 13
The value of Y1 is 3373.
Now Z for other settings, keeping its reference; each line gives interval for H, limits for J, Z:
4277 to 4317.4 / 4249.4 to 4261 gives 114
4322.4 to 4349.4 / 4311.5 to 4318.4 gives 141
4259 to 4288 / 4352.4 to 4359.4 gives 161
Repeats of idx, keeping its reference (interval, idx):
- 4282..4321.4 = 4317.92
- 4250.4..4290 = 4266.53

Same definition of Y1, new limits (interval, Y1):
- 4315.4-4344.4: 4658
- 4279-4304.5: 3838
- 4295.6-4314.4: 2919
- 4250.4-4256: 2085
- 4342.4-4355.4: 3462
